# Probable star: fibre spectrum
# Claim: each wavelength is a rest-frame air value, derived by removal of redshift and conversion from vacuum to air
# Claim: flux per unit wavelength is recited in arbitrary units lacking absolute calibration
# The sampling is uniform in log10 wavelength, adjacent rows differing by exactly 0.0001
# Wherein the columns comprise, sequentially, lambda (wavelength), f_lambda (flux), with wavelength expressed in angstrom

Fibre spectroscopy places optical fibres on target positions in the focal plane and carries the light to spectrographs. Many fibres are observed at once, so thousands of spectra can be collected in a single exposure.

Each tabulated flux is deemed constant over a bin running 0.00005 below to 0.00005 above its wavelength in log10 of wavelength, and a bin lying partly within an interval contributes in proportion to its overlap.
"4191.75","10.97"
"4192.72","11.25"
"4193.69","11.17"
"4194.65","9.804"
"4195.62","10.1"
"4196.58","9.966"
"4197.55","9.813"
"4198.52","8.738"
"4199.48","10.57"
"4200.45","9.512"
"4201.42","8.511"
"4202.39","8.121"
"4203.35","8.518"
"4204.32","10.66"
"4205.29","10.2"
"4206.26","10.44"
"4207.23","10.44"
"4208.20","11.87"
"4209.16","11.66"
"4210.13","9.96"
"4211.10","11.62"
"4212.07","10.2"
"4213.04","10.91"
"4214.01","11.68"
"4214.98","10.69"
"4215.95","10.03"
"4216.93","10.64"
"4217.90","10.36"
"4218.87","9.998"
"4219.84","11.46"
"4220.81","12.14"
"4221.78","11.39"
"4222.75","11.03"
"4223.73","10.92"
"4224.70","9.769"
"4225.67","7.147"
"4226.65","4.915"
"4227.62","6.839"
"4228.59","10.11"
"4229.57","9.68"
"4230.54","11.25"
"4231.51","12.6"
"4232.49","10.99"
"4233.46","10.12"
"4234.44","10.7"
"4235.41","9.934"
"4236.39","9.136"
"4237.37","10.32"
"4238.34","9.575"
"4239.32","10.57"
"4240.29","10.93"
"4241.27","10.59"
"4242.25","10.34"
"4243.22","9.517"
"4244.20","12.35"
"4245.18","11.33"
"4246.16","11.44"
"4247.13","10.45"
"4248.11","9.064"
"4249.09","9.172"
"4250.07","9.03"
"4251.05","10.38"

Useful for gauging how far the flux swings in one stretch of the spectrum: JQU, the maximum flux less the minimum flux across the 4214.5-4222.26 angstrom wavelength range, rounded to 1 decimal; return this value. 2.1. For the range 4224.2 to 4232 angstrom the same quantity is 7.7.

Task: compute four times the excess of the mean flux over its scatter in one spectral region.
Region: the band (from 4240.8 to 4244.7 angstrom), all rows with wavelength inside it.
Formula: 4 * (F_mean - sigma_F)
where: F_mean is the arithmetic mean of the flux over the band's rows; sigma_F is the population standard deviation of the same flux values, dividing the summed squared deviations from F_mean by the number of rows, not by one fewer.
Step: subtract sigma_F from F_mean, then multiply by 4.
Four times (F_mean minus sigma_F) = 39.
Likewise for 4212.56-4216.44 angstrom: 41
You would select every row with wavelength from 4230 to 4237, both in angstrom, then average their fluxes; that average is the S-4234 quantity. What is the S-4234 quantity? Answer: 10.7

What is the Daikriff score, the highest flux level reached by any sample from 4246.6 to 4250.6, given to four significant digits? 10.45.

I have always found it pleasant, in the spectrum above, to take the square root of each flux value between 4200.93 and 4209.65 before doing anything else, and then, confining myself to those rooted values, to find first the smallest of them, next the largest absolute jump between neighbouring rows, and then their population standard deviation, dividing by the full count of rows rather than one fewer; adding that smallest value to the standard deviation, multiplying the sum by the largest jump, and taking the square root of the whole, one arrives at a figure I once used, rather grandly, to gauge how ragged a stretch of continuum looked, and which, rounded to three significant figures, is 1.03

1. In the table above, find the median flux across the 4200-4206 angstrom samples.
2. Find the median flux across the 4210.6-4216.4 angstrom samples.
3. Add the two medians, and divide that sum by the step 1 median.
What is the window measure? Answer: 2.20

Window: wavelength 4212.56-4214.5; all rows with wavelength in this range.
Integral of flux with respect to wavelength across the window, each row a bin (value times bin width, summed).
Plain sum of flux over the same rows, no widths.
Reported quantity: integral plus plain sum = 44.5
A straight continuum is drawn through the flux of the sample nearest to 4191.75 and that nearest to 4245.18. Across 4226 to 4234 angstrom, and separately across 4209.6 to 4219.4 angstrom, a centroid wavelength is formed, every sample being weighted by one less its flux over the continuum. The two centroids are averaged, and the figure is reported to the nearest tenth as 4221.6 angstrom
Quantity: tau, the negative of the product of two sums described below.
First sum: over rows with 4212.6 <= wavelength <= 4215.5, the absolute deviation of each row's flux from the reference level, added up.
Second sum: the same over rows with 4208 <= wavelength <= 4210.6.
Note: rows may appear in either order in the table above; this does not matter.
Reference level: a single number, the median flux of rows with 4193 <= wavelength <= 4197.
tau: -11.3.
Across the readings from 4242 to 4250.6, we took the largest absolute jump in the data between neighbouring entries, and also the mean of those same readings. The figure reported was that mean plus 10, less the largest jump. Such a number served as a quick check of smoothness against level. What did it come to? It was 17.5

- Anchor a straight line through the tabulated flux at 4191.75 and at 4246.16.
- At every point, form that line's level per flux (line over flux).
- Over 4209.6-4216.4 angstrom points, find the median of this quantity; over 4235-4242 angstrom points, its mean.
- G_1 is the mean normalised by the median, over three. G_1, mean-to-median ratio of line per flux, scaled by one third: 0.36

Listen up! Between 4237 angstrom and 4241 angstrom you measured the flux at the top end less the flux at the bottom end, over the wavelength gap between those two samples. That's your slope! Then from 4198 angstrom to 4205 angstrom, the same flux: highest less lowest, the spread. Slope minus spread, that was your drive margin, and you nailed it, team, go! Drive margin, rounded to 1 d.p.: -2.3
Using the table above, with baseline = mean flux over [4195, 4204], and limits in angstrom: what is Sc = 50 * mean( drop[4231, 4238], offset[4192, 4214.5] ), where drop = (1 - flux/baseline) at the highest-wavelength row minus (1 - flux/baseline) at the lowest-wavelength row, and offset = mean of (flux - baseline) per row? 29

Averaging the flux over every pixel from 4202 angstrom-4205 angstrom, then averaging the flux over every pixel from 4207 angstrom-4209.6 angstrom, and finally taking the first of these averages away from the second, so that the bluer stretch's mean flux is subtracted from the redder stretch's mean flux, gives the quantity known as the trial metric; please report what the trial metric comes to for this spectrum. 2.2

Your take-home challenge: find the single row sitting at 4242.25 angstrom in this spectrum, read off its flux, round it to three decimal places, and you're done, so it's 10.340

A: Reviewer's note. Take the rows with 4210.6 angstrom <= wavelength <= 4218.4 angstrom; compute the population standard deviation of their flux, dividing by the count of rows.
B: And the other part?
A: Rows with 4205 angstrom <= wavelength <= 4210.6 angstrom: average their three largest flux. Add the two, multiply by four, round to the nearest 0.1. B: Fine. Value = 47.6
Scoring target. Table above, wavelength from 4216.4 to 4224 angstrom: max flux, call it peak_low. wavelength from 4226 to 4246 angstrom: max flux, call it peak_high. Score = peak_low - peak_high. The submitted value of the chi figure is -0.46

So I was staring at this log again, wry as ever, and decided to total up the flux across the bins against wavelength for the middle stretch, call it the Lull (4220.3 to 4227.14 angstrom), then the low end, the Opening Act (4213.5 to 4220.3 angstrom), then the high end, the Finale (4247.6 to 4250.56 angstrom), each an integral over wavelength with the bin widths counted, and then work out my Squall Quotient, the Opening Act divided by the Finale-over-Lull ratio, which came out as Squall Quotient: 178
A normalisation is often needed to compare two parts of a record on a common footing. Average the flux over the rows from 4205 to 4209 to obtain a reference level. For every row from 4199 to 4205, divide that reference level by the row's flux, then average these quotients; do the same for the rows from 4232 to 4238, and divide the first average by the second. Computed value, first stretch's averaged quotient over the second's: 1.10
